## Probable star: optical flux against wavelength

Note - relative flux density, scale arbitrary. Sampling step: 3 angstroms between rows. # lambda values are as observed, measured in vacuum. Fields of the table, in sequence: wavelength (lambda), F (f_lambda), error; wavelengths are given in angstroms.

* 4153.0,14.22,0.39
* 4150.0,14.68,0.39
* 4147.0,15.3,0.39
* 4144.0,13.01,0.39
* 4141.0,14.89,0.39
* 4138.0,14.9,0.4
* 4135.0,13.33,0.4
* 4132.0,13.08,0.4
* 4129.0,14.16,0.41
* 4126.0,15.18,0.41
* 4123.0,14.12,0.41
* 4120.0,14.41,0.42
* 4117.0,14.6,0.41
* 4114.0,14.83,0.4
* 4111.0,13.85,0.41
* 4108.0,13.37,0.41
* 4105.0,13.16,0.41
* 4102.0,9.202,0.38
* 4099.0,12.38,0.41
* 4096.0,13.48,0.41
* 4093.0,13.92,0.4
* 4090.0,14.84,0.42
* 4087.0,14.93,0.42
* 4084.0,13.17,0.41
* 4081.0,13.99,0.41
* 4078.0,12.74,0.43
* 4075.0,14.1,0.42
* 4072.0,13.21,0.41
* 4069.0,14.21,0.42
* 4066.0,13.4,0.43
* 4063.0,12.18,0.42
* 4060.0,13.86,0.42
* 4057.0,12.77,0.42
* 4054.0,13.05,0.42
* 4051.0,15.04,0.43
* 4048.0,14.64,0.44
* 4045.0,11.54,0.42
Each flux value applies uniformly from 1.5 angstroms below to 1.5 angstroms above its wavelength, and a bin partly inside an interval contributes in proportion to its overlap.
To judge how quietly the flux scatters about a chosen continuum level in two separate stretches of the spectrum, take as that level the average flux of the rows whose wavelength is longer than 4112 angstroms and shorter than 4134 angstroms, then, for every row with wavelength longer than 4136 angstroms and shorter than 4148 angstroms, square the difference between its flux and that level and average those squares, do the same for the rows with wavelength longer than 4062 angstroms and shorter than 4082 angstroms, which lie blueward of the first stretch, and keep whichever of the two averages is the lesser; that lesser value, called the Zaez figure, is 0.8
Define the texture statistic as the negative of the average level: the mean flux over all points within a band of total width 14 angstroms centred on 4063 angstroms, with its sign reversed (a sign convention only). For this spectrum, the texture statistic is -13.3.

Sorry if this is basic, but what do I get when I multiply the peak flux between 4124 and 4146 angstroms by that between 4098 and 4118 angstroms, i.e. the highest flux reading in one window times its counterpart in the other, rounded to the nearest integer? 225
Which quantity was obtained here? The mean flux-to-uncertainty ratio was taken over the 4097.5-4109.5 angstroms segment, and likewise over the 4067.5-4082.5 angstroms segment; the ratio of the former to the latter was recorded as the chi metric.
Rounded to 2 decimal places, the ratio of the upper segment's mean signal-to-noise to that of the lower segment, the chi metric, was 0.91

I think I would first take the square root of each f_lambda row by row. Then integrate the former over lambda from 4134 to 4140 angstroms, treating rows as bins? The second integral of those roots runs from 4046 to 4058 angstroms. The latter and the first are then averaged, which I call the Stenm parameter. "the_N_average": 34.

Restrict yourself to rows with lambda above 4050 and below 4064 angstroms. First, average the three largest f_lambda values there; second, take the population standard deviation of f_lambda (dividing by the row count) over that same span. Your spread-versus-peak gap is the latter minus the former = -13.0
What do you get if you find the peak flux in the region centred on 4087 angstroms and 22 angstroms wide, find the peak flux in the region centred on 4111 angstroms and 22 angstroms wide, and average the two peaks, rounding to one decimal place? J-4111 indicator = 14.9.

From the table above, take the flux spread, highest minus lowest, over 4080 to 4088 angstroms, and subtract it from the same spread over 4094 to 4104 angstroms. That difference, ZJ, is 2.5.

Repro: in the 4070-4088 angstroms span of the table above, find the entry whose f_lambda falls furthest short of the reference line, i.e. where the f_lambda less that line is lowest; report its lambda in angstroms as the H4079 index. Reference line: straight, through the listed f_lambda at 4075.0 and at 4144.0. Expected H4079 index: 4078.0 angstroms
